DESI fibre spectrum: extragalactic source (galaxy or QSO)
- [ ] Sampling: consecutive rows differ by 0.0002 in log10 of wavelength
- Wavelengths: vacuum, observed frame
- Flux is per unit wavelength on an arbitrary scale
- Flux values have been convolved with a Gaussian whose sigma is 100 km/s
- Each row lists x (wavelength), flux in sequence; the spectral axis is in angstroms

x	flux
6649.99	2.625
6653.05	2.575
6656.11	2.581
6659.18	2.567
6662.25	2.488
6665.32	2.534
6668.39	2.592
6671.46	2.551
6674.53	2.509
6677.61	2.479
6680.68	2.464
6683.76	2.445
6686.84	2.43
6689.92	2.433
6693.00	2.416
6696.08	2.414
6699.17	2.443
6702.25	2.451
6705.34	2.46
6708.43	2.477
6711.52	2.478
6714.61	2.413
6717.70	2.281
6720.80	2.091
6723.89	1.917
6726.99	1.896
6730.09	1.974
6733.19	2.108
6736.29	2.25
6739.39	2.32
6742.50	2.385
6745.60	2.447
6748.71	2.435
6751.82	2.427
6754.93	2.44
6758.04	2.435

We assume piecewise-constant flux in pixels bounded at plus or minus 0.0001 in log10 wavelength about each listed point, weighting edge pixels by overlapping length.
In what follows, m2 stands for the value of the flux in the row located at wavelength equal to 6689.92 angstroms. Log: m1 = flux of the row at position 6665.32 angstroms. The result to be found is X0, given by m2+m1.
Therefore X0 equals 4.97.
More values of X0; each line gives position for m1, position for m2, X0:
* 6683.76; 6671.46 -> 5.00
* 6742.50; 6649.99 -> 5.01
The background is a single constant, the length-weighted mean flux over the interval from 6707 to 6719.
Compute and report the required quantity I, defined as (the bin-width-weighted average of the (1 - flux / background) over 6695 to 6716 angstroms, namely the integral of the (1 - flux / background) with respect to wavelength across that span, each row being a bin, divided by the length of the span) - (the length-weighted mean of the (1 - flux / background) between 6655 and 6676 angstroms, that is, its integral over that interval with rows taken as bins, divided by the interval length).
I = 0.04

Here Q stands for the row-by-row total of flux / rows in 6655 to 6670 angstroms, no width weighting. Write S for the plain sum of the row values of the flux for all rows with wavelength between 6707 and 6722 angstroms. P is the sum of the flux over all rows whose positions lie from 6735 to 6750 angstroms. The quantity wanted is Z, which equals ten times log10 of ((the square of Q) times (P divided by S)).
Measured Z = 22.2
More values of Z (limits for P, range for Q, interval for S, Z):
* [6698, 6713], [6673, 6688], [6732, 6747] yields 22.1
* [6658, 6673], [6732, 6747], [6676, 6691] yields 21.4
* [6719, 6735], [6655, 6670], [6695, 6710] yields 21.2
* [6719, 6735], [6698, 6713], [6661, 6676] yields 20.8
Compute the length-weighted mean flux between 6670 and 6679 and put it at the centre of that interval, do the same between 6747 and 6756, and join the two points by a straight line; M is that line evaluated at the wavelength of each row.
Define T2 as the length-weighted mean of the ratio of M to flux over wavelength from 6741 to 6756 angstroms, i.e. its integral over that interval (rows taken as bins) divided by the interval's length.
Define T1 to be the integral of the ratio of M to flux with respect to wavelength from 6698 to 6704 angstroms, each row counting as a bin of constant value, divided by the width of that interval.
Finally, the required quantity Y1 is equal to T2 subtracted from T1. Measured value 0.01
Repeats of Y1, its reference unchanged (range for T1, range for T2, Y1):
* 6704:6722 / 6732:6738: -0.08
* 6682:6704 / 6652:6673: 0.04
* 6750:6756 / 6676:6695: -0.02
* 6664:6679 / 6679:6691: -0.03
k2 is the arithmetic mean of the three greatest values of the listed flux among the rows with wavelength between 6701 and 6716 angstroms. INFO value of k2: 2.47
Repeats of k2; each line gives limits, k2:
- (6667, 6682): 2.55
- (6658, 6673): 2.57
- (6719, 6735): 2.06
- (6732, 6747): 2.38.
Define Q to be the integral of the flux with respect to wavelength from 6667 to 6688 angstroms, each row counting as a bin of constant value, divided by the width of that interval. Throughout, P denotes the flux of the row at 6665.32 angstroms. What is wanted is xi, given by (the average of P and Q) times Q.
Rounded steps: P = 2.534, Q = 2.50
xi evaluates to 6.3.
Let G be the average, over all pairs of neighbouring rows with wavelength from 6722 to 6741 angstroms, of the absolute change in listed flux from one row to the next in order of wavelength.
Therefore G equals 0.089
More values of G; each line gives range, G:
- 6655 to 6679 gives 0.044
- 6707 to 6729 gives 0.097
